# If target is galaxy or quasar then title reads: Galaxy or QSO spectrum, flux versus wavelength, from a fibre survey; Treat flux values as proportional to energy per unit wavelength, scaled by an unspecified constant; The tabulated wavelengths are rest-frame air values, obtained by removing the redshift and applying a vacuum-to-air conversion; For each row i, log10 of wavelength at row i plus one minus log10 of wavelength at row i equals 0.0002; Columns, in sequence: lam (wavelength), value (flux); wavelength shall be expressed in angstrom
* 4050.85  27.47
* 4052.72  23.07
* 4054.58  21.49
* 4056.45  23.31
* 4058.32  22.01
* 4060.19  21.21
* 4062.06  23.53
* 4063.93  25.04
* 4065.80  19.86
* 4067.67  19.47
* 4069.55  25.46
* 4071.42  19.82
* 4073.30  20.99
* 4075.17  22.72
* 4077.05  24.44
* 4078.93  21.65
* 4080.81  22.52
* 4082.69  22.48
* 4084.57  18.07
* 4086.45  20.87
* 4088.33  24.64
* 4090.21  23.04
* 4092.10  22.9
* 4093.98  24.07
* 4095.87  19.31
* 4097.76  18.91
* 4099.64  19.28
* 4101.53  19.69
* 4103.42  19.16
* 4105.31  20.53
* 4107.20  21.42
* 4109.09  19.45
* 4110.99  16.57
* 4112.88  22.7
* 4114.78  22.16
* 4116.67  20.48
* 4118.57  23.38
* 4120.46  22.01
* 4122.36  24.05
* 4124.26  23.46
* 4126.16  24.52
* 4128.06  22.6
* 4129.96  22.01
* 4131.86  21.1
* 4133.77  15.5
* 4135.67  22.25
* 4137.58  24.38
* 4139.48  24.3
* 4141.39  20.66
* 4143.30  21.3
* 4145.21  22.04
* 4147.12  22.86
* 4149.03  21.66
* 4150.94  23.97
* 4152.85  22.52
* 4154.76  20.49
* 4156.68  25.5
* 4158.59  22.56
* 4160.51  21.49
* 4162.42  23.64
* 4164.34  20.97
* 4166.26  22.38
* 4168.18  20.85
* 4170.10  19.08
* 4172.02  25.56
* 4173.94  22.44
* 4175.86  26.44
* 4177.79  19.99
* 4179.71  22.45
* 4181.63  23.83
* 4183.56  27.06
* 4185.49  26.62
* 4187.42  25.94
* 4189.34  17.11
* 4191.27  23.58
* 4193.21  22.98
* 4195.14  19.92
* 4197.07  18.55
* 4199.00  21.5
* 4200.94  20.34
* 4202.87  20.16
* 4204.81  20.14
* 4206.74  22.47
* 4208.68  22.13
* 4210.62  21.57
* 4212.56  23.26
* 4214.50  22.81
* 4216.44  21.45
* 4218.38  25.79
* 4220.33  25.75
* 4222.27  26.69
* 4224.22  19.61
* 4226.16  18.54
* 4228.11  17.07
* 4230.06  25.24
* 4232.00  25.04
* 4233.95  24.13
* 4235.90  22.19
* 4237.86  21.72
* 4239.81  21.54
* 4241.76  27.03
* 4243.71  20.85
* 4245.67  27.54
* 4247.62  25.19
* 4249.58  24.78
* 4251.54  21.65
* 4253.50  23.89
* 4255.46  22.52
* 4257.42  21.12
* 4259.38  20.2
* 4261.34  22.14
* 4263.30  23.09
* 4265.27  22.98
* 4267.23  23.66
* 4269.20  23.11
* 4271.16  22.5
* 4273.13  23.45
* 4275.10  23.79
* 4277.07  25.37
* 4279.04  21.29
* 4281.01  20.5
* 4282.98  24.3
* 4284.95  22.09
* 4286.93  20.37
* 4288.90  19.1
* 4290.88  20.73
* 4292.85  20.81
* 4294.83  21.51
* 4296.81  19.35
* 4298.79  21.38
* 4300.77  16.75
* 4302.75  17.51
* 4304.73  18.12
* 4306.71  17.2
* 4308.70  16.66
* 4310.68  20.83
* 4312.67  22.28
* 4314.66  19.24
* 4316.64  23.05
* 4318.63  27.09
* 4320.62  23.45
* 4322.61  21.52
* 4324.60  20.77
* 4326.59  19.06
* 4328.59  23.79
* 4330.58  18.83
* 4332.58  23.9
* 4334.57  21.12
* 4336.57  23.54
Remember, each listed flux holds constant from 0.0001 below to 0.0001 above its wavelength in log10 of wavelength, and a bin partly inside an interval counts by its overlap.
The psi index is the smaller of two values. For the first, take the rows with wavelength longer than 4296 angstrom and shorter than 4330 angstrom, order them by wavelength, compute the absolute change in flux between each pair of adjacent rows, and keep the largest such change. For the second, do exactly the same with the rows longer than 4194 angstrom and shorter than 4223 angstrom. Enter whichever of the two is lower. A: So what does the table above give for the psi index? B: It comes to 4.3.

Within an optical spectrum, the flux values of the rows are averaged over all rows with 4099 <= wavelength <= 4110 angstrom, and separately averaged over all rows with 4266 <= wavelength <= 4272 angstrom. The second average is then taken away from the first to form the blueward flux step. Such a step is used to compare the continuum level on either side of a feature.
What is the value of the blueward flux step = -3.2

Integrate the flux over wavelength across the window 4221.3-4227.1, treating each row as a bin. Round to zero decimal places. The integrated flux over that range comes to 126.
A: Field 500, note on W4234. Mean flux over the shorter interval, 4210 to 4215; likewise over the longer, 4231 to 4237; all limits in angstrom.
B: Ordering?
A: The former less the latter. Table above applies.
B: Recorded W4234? -1.2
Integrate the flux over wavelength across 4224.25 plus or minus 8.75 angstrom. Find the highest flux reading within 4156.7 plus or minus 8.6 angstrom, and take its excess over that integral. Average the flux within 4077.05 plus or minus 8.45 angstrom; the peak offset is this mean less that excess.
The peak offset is 396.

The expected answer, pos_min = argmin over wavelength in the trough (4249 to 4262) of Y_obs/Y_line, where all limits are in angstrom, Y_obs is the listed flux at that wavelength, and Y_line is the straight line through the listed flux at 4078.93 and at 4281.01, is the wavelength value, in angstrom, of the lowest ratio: 4259.38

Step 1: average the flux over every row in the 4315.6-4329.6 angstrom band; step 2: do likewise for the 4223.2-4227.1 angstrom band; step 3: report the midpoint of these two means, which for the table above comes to 20.9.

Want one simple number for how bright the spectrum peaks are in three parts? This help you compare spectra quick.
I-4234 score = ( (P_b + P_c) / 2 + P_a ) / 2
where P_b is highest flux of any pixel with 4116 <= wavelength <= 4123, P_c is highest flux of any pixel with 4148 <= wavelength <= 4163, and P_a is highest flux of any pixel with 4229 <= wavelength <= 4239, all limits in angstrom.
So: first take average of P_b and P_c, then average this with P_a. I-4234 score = 25.0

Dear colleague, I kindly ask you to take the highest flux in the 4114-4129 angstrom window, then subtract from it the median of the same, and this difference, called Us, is 1.5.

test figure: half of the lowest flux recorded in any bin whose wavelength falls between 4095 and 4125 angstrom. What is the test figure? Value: 8.3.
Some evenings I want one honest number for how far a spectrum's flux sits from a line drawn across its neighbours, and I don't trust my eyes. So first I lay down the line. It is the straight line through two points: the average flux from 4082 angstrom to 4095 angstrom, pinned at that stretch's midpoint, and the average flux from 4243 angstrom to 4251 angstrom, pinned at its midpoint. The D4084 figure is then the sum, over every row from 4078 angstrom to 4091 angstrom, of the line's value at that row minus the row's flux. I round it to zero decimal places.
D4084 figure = 2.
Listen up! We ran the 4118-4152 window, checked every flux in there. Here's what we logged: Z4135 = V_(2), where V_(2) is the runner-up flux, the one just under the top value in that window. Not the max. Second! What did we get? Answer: 24.38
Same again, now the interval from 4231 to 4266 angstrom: 27.03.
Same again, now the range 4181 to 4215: 26.62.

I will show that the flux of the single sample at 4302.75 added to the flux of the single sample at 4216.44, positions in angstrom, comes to 39.0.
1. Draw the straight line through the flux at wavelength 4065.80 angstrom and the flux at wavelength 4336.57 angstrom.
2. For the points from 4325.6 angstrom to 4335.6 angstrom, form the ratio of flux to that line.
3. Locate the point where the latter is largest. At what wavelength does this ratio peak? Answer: 4332.58 angstrom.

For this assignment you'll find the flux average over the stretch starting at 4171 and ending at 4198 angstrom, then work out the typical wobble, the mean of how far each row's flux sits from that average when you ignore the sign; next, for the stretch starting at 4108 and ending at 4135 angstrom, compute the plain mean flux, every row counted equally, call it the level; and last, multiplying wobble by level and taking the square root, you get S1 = 7.4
